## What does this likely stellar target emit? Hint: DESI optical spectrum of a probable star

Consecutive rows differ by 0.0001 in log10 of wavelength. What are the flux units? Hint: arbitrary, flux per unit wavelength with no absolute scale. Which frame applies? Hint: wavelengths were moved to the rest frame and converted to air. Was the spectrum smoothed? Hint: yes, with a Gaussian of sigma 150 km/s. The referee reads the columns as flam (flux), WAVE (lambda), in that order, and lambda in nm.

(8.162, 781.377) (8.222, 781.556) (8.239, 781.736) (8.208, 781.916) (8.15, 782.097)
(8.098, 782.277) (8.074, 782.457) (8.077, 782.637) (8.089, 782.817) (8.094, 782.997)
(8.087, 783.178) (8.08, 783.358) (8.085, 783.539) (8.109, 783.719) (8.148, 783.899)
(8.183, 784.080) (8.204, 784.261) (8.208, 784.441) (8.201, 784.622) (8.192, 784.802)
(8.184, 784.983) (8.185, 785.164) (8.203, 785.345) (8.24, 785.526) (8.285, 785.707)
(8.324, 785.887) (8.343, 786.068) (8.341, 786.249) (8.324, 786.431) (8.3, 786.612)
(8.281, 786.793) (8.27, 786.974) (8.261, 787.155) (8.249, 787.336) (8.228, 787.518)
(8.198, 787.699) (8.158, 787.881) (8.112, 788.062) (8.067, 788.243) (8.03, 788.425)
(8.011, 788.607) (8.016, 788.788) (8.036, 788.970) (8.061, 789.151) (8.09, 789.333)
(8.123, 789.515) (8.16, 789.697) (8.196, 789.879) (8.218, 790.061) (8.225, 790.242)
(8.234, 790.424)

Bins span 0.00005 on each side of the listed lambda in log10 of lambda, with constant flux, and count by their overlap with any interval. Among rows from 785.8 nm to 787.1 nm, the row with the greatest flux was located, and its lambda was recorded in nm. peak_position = 786.068 nm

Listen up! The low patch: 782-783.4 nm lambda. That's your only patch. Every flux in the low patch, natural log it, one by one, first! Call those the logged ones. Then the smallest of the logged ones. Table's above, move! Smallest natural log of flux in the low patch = 2.09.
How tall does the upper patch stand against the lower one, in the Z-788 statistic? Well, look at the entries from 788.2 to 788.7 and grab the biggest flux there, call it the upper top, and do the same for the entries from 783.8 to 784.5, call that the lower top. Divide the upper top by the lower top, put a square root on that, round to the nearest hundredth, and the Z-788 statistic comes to 0.99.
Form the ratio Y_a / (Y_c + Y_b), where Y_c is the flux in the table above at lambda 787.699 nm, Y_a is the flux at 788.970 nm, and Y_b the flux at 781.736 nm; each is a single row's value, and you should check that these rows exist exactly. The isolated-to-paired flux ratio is 0.489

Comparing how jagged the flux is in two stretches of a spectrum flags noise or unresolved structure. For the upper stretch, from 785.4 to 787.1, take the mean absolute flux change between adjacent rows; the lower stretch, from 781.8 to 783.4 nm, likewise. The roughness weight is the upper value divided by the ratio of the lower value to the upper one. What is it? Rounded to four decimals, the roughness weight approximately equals 0.0230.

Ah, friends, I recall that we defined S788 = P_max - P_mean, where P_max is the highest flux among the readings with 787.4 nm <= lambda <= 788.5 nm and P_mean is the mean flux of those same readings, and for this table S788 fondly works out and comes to 0.10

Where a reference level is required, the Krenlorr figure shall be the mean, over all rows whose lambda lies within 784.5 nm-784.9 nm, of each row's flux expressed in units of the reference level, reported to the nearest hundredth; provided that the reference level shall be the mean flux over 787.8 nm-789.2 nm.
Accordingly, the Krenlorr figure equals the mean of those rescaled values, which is 1.02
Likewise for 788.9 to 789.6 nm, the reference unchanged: 1.00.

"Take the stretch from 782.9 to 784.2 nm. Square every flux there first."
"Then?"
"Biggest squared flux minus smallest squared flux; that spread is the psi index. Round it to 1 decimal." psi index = 1.7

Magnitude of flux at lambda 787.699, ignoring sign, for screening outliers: 8.20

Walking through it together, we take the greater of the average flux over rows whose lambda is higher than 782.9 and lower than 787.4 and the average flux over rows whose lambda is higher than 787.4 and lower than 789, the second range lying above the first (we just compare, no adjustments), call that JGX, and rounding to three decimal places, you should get 8.215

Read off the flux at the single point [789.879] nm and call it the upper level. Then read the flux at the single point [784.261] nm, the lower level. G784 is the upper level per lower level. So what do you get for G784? 1.00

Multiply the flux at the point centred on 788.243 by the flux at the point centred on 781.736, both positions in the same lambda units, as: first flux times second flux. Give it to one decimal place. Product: 66.5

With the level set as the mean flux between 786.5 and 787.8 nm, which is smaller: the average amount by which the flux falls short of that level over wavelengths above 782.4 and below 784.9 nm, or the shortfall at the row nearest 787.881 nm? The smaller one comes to 0.10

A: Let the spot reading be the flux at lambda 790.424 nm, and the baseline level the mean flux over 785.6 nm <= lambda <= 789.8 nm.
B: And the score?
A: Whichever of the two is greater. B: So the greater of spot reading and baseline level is 8.23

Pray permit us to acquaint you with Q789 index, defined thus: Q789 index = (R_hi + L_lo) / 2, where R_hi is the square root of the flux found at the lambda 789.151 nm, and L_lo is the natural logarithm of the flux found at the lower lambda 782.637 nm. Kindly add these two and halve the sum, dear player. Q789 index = 2.46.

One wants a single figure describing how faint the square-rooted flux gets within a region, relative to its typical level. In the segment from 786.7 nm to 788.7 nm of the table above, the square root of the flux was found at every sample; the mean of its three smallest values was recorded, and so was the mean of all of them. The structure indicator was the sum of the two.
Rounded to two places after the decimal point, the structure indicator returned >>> 5.69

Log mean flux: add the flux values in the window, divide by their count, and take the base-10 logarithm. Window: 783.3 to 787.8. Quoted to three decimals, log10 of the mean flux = 0.915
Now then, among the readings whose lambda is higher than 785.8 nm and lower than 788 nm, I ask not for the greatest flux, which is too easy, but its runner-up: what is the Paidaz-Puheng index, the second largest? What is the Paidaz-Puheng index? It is 8.341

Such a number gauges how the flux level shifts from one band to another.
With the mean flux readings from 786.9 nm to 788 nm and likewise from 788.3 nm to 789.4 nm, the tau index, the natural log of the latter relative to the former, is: -0.023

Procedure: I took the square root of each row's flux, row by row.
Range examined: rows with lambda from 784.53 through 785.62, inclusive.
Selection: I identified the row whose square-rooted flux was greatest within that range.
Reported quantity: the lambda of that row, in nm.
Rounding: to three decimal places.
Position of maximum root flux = 785.526 nm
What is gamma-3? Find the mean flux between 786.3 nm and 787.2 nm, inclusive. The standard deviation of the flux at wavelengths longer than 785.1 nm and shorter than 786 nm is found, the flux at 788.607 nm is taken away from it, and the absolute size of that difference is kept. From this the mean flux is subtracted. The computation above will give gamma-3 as -0.33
